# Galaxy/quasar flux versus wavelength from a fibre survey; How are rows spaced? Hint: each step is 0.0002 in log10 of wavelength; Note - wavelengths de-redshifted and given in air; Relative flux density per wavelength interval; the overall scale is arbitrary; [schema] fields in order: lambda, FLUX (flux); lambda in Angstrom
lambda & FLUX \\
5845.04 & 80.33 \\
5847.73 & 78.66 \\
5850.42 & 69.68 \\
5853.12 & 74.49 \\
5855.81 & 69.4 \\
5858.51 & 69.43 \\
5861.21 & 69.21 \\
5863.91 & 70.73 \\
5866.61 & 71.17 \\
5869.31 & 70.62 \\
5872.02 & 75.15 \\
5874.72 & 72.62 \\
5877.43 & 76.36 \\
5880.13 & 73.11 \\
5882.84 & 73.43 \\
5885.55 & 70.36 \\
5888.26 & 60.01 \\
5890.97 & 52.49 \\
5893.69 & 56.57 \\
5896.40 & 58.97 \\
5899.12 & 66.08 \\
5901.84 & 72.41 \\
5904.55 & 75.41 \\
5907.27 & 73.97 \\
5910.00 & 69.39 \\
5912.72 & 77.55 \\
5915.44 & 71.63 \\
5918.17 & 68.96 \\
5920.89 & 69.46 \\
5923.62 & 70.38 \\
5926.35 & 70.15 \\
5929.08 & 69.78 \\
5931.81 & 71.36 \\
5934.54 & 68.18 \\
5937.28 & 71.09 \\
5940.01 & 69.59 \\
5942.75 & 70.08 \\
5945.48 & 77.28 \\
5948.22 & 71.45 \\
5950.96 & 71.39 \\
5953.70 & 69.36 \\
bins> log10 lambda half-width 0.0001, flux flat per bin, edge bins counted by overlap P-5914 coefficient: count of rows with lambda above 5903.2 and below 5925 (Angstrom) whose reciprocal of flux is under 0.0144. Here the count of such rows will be 6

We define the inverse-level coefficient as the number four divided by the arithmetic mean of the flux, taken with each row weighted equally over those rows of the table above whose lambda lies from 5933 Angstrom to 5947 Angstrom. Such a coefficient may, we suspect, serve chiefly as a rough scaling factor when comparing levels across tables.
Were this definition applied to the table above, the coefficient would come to 0.0561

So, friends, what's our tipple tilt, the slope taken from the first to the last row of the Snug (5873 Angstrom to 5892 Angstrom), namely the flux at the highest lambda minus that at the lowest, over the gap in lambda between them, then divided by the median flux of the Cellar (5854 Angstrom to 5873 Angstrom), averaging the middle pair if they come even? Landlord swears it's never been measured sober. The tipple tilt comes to -0.018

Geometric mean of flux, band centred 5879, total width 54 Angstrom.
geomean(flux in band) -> 69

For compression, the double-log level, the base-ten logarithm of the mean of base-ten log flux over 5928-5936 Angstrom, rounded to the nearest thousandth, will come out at 0.266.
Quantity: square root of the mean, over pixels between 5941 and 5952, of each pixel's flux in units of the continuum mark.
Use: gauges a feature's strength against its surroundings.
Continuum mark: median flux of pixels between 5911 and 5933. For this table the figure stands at 1.016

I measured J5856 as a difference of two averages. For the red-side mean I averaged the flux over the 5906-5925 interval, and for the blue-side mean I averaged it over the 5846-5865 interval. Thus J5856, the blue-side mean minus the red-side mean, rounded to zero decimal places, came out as 0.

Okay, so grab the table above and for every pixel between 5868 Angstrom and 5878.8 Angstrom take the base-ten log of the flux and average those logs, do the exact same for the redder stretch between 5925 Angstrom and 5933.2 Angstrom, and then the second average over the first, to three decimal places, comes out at 0.990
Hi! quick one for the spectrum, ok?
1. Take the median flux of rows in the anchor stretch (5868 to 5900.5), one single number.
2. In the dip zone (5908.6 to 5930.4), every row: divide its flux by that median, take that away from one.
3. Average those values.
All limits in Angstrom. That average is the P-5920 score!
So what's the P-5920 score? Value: -0.01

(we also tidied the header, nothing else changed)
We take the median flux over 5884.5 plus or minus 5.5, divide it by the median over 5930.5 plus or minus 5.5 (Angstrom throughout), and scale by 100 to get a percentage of 103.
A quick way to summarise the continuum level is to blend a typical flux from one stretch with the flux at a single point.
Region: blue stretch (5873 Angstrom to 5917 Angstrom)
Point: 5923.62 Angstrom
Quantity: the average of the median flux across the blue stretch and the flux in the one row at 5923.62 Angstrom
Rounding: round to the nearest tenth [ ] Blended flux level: 71.2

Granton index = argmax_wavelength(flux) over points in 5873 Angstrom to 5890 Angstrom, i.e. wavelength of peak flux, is 5877.43 Angstrom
